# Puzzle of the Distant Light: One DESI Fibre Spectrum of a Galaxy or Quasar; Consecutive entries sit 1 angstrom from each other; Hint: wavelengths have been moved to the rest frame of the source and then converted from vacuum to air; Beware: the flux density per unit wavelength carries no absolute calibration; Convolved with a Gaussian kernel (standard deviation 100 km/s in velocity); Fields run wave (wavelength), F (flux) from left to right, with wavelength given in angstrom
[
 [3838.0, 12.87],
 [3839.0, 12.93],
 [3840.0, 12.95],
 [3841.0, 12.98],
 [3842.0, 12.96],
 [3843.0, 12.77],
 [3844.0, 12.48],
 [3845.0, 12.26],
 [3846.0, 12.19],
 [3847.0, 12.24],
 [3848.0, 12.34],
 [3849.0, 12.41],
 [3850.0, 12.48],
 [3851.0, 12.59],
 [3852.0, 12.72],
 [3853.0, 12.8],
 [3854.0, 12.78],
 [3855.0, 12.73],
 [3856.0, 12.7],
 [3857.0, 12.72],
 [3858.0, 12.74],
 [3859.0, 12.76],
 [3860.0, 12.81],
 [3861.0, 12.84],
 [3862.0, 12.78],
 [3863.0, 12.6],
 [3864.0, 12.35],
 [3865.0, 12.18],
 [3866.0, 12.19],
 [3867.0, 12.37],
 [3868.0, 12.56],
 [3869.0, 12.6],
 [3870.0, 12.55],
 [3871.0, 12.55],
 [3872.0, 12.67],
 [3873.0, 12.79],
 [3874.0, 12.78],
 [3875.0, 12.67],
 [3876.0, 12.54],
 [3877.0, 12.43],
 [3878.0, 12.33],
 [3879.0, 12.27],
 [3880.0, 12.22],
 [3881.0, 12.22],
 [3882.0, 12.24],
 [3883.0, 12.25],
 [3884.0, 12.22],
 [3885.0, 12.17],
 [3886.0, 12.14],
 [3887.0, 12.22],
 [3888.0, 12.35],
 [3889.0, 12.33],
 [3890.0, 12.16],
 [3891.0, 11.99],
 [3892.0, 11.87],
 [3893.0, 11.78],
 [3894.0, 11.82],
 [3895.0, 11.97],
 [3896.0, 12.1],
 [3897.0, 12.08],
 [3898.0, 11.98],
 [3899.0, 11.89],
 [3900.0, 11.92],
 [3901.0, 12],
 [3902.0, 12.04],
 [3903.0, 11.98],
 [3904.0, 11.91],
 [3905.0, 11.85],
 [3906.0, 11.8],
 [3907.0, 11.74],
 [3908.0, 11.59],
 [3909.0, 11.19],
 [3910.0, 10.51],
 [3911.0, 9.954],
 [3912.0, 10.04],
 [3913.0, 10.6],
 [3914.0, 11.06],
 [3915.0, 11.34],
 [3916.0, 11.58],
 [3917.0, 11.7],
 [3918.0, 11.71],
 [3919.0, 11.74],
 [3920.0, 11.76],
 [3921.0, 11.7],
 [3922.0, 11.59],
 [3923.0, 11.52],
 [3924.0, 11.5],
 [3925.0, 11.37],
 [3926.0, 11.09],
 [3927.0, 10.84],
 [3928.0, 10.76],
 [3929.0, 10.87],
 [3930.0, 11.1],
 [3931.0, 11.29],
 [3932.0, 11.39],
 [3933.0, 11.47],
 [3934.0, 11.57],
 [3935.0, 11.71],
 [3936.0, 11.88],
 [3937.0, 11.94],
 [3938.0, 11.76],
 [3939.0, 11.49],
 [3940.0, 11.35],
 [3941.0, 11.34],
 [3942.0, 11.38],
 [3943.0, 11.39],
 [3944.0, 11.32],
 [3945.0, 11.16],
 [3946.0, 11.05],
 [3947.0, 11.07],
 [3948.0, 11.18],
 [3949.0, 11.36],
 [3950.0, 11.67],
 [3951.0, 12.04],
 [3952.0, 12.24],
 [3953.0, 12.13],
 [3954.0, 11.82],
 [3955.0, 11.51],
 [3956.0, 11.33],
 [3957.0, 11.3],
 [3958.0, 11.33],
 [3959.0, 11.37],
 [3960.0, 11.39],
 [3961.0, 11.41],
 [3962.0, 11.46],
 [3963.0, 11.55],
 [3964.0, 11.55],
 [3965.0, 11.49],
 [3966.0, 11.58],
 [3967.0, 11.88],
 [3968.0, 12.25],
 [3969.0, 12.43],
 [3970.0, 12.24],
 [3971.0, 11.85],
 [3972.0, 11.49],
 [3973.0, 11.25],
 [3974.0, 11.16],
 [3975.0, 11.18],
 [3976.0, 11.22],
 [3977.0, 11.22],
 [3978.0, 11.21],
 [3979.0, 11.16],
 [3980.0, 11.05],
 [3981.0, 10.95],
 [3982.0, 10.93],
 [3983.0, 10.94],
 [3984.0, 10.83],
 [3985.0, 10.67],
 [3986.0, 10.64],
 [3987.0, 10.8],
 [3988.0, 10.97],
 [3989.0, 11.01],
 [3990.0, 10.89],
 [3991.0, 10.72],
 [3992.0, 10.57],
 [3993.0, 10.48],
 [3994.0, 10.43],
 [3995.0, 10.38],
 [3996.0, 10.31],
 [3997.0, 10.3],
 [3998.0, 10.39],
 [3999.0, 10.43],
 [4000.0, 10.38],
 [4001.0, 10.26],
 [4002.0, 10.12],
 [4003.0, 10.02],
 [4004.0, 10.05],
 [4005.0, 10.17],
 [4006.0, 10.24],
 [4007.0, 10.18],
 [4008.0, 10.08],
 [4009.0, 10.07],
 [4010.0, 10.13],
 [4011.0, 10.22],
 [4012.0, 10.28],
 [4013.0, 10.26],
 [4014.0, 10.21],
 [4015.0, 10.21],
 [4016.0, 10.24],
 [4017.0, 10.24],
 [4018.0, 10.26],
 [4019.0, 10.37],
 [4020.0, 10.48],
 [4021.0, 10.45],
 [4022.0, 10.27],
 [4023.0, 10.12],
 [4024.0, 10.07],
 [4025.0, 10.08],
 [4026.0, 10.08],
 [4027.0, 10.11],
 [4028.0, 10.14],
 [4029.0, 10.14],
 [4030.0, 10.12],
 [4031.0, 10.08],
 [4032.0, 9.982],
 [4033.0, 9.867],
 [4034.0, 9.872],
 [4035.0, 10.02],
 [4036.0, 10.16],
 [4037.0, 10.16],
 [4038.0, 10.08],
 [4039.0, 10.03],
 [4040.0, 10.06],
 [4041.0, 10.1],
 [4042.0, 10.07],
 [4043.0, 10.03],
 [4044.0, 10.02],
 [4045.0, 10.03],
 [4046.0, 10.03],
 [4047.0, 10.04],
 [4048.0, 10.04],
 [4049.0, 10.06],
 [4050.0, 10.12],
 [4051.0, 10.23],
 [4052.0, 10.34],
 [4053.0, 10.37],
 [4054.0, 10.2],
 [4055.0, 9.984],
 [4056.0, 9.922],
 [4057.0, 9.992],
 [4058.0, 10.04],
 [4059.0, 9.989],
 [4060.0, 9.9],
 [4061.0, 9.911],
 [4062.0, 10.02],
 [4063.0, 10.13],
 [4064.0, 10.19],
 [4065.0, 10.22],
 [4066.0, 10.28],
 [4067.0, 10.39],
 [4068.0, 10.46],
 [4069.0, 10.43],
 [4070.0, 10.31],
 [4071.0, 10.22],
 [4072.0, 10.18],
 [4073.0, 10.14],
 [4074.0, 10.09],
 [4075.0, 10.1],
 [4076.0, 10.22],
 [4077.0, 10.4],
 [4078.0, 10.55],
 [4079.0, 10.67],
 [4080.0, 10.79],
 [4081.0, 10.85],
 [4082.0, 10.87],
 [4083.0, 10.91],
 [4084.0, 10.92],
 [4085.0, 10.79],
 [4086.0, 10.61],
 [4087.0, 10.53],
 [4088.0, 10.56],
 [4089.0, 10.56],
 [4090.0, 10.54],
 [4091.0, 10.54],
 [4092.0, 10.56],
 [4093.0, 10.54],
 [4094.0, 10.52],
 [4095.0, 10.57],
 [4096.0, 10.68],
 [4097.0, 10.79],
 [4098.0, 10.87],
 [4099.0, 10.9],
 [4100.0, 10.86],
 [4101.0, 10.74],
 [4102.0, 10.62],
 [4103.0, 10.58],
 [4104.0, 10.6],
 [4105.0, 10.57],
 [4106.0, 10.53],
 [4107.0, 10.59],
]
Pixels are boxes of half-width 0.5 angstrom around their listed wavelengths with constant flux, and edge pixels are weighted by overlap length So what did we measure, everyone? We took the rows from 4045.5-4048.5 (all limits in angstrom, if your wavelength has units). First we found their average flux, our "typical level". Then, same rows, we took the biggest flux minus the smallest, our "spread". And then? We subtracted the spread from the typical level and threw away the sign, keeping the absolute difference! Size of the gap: 10.0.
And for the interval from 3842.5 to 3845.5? 12.0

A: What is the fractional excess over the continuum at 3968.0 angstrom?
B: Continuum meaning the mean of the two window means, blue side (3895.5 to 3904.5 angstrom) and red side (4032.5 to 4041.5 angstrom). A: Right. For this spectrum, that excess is 0.11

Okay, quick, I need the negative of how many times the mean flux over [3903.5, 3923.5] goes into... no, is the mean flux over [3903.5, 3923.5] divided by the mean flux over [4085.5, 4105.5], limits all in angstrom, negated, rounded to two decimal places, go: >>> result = -1.07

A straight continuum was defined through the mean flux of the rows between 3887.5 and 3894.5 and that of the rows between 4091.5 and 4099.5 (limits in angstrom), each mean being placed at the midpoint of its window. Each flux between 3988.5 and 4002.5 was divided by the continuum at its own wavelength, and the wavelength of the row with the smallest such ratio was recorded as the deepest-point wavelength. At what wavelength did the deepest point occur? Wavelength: 4002.0 angstrom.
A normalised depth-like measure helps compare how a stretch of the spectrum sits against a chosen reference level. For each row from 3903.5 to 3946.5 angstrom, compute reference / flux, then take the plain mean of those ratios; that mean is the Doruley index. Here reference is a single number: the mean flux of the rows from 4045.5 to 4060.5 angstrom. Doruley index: 0.89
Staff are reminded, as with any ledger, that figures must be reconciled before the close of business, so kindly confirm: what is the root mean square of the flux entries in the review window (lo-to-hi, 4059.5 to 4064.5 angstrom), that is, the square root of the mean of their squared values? 10.0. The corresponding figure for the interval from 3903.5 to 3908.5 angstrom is 11.8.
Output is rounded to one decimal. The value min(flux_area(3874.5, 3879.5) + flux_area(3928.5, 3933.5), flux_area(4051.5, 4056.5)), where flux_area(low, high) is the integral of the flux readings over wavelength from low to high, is 50.8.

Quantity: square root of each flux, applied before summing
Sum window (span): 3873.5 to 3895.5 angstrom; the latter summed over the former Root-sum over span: 76.9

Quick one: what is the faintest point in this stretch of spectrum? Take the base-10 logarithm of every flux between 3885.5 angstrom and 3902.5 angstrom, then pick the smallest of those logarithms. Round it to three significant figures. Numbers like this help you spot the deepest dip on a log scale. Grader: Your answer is 1.07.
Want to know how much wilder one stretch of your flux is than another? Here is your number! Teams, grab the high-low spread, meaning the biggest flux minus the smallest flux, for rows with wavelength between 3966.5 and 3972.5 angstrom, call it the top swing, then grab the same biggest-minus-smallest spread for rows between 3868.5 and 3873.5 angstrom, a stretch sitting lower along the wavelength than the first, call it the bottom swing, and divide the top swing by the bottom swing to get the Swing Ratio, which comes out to 3.9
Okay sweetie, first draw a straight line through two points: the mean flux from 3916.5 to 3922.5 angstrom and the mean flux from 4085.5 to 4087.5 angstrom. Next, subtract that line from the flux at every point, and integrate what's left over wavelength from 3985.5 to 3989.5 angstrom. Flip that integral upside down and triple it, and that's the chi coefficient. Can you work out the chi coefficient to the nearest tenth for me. -1.9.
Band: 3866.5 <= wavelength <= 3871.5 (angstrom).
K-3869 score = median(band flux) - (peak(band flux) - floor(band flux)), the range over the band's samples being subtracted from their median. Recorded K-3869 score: 12.32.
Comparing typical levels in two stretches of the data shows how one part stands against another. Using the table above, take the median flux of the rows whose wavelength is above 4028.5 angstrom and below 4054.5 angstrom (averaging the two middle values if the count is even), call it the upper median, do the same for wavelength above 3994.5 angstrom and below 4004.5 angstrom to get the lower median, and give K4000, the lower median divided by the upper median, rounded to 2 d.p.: 1.02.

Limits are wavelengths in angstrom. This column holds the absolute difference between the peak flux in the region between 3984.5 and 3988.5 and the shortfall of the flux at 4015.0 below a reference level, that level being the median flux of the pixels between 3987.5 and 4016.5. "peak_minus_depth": 10.9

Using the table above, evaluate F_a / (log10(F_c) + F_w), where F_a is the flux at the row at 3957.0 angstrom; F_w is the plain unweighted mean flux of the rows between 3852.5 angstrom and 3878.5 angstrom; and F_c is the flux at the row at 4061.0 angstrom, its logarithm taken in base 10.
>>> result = 0.83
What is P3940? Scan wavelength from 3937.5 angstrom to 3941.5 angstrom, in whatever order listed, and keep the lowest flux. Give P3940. 11.34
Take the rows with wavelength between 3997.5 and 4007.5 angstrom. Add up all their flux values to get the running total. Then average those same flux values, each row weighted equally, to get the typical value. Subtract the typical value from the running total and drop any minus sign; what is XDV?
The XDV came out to 92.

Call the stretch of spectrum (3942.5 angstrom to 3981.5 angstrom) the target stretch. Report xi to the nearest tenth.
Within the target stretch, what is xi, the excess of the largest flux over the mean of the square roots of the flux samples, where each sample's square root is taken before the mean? 9.0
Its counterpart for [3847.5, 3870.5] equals 9.3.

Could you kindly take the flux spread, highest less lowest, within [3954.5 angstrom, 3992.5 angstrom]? 1.86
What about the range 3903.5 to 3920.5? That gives 1.96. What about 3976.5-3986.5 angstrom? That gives 0.58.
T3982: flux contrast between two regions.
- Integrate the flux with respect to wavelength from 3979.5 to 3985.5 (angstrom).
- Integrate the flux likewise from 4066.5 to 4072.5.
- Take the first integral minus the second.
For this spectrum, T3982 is 3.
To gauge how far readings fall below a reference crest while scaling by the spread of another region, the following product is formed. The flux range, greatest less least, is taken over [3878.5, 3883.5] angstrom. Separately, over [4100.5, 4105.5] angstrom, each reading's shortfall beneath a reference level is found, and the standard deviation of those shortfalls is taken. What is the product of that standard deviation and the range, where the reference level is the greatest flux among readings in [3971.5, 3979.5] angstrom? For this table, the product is 0.003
